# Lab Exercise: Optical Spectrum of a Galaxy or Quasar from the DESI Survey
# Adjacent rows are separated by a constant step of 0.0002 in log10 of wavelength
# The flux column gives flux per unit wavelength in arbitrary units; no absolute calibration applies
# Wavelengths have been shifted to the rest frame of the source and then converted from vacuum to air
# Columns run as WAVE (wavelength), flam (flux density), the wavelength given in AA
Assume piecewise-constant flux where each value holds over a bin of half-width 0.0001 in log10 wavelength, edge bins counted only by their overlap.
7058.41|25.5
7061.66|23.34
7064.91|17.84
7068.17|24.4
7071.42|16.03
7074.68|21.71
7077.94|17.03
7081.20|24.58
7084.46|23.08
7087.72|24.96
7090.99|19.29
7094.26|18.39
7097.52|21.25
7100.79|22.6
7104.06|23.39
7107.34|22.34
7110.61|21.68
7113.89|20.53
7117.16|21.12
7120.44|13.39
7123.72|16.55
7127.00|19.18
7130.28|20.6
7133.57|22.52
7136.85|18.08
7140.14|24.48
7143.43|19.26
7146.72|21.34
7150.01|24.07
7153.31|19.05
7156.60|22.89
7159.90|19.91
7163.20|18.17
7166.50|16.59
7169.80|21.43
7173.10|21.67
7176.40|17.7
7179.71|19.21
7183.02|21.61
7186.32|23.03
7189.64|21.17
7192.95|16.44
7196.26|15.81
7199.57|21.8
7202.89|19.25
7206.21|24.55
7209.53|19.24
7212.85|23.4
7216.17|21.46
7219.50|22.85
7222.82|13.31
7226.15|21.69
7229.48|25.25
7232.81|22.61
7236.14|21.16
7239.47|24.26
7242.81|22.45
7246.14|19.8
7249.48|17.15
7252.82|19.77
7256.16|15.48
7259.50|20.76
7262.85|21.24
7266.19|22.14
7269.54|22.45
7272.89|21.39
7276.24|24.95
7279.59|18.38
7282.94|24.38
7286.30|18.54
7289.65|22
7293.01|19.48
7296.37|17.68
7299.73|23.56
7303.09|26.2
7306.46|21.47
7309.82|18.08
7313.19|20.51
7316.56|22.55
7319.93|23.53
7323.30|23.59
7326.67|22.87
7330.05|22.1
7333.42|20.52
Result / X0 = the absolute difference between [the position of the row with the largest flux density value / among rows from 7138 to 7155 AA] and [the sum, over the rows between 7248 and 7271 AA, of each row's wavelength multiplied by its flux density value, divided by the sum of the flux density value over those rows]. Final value 120.0 AA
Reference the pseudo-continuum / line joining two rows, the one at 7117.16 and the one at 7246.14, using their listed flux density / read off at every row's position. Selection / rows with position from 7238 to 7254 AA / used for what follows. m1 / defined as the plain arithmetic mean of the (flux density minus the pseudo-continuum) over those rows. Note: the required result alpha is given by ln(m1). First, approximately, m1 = 0.9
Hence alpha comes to -0.1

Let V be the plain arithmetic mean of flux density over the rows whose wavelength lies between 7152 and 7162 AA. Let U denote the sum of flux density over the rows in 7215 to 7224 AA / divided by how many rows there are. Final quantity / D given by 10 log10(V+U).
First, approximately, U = 19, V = 20.6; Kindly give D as 16.0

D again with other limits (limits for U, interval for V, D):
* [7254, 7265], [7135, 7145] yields 16.0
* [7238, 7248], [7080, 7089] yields 16.7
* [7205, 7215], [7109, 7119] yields 16.4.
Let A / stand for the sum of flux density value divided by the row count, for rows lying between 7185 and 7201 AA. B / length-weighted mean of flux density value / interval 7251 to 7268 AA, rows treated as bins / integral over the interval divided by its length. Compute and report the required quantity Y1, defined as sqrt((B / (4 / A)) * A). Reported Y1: 43.8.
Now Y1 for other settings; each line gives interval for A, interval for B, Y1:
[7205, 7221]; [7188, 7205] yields 48.7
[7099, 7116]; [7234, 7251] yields 50.7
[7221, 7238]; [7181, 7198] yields 46.1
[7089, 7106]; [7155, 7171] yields 46.6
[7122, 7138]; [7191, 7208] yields 42.9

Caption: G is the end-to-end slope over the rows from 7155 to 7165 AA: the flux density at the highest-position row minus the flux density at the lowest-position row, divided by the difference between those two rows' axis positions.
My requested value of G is -0.7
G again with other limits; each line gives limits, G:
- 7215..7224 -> -1.2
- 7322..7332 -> -0.2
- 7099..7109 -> 0.0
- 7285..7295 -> 0.1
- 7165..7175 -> 0.8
